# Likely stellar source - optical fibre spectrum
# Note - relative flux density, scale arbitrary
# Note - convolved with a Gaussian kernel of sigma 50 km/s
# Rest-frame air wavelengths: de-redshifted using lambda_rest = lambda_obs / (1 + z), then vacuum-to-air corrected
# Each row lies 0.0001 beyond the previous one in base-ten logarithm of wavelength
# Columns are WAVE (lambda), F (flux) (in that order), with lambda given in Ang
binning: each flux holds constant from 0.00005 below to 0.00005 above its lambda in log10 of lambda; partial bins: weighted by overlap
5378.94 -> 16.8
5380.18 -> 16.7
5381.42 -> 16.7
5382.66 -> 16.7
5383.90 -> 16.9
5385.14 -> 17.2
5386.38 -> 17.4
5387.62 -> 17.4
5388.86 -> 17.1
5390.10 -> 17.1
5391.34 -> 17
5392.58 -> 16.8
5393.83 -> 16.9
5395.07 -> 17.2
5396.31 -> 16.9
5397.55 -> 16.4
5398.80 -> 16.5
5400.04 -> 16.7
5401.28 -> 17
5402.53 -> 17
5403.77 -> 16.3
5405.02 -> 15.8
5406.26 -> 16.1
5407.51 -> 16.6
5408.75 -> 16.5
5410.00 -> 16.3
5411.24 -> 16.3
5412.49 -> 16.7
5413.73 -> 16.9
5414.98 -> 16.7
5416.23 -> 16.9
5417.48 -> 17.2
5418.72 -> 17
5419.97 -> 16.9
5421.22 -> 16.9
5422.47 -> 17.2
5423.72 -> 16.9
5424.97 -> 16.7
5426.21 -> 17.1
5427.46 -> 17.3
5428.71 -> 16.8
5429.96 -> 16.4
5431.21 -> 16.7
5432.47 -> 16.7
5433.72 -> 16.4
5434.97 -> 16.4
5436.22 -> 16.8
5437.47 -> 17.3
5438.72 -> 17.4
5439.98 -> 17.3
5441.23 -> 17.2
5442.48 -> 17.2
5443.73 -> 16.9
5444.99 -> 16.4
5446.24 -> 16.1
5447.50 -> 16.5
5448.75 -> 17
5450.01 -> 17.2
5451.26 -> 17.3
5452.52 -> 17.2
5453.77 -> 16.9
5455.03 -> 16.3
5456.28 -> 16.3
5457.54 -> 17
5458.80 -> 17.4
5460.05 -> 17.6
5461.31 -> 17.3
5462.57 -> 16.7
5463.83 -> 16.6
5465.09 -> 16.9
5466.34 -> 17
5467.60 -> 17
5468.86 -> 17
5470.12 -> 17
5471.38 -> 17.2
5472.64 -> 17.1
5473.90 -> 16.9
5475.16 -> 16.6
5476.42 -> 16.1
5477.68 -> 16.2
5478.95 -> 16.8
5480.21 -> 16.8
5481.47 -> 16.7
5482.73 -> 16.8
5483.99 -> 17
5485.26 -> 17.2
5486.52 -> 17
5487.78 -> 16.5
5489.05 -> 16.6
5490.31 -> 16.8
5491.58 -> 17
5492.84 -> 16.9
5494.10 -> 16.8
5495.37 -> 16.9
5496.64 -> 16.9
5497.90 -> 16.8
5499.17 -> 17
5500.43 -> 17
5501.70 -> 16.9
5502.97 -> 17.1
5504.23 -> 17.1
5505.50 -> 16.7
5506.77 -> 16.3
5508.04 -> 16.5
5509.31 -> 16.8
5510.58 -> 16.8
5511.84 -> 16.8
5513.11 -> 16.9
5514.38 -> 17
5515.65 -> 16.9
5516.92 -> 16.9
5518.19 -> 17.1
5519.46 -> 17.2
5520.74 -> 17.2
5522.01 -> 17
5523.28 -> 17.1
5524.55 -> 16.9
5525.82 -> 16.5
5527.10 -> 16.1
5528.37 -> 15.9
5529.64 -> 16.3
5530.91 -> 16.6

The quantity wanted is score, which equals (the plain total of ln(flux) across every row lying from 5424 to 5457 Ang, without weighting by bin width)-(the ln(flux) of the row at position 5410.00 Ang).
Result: 70.62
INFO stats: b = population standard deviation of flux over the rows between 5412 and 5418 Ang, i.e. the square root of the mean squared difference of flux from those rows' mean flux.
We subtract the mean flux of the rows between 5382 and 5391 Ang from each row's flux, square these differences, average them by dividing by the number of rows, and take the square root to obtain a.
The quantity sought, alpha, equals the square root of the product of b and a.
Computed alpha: 0.21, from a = 0.24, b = 0.18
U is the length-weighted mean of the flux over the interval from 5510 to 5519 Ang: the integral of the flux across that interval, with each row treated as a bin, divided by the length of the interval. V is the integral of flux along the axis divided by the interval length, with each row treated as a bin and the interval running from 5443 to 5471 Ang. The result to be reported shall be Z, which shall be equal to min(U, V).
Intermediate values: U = 16.9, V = 16.9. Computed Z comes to 16.9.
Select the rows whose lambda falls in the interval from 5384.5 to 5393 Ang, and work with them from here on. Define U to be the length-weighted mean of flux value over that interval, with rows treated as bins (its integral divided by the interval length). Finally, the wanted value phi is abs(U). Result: 17.2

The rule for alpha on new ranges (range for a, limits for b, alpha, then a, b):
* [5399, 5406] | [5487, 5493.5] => 0.29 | 0.46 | 0.19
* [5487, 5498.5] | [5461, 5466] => 0.20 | 0.15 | 0.27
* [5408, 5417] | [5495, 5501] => 0.13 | 0.24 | 0.07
